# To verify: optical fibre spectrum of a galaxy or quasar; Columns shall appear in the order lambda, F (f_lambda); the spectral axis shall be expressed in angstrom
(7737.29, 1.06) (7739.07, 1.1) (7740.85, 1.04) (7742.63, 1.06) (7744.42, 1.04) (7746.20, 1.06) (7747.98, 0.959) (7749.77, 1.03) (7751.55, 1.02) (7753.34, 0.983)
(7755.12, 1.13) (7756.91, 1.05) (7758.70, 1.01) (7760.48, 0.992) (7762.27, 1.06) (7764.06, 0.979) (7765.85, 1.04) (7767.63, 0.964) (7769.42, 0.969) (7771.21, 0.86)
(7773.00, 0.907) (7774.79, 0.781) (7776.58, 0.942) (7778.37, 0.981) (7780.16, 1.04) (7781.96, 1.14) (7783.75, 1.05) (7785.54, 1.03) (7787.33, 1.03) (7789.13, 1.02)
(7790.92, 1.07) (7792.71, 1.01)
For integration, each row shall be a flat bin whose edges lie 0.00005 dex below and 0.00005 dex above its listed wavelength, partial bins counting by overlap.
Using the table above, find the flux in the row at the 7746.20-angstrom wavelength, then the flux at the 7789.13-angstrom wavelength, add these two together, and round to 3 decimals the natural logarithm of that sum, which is 0.732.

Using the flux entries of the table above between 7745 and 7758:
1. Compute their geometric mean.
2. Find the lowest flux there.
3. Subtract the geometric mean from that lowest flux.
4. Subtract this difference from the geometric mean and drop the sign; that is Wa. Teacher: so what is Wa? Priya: 1.105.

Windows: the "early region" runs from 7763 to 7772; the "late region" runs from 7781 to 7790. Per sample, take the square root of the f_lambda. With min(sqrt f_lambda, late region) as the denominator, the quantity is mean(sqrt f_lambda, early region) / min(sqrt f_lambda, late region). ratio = 0.97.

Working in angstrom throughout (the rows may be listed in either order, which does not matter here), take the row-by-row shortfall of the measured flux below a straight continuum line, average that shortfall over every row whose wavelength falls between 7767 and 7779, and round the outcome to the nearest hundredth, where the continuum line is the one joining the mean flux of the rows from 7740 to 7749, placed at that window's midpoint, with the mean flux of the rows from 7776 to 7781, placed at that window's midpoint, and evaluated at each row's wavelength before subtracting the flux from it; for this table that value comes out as 0.08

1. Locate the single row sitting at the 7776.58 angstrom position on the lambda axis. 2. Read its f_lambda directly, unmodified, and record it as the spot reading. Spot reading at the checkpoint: 0.942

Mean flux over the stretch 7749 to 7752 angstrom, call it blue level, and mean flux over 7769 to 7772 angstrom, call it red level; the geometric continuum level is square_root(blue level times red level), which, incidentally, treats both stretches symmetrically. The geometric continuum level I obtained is 0.97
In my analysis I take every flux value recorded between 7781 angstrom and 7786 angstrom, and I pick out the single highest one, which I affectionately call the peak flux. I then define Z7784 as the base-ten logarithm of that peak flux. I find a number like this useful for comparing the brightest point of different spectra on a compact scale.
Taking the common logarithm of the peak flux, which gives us 0.06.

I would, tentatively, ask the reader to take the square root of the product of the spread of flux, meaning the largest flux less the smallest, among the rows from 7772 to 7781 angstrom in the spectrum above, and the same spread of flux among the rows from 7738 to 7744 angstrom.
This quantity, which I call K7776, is 0.12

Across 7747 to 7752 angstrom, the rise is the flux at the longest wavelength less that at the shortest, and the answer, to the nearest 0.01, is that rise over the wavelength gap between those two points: 0.02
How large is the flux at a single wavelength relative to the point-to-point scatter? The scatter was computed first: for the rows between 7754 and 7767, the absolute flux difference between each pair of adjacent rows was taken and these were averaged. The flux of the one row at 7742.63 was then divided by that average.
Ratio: 18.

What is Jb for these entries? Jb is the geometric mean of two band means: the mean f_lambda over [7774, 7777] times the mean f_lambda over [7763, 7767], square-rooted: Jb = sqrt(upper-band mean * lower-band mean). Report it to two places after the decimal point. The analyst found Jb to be 0.93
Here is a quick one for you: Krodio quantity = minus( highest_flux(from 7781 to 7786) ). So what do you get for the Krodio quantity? -1.14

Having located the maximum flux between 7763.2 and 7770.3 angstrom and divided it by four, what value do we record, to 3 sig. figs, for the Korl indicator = 0.260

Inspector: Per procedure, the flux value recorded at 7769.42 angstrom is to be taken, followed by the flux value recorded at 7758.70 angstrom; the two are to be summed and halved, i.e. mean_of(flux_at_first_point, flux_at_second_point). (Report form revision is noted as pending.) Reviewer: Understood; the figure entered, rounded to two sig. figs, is 0.99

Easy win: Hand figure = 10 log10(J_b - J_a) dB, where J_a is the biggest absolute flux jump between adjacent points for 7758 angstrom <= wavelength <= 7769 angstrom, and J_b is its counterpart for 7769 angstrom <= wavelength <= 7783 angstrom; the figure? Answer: -11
